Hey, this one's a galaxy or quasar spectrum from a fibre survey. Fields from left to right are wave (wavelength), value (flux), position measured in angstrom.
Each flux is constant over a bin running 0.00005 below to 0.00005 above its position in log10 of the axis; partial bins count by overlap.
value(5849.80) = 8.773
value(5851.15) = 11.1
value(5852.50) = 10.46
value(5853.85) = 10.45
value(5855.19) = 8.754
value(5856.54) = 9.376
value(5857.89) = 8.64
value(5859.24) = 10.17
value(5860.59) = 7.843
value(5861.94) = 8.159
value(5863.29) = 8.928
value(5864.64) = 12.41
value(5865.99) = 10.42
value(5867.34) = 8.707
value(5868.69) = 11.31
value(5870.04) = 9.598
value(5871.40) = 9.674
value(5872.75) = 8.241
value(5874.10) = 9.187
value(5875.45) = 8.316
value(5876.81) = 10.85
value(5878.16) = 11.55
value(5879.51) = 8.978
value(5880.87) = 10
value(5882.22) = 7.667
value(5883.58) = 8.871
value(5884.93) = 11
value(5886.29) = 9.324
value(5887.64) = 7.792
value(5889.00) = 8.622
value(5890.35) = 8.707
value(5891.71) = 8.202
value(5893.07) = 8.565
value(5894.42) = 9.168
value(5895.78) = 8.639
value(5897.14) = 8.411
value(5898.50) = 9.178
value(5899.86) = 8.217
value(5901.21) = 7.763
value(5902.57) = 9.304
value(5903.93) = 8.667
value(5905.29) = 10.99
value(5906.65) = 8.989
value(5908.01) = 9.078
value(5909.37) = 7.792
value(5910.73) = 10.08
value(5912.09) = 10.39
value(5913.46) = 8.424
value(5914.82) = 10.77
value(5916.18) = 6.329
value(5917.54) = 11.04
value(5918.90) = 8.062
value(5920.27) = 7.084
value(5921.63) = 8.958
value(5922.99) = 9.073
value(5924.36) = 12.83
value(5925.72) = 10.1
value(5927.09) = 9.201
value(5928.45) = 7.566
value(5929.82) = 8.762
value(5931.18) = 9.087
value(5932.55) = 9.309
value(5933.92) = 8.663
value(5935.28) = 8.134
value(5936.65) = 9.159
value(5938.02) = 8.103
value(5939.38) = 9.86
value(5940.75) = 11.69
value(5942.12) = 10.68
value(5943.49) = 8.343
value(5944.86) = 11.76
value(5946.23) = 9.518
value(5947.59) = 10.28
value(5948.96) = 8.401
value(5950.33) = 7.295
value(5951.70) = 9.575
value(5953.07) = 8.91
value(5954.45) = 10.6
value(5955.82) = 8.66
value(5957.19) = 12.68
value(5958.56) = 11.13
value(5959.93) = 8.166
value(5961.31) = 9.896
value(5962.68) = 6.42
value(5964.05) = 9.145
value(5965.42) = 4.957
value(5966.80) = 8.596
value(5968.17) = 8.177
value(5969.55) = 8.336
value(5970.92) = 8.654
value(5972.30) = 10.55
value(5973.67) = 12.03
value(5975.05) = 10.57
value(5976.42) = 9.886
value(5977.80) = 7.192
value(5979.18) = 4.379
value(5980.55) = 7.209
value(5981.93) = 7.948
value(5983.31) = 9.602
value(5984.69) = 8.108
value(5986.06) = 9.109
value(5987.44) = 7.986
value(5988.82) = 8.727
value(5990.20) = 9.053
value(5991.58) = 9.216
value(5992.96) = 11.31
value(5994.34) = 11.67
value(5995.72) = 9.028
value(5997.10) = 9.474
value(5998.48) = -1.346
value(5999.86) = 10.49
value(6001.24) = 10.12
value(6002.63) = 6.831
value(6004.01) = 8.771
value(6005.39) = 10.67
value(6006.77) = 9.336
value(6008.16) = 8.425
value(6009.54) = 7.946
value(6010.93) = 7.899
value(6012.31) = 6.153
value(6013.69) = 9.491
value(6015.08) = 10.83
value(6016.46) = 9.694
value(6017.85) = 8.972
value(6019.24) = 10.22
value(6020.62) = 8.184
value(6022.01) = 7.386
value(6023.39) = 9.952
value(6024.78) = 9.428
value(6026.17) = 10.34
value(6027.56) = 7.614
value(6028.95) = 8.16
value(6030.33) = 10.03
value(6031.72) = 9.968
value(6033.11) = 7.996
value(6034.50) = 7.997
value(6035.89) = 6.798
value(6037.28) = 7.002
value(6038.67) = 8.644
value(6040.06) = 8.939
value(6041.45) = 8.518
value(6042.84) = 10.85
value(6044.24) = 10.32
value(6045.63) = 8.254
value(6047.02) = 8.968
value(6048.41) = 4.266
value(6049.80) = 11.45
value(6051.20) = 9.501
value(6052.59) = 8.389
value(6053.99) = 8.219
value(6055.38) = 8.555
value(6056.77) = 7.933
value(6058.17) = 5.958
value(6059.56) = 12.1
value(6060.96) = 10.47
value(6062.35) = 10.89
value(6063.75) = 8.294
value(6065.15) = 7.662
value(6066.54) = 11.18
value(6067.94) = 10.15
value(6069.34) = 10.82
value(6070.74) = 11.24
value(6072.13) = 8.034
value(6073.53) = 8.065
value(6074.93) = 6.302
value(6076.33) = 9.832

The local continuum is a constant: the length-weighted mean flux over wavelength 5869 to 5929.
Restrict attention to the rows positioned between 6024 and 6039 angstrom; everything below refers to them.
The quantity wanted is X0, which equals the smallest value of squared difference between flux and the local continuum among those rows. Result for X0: 0.0853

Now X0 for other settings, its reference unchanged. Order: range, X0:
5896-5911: 0.0018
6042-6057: 0.0282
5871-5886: 0.0026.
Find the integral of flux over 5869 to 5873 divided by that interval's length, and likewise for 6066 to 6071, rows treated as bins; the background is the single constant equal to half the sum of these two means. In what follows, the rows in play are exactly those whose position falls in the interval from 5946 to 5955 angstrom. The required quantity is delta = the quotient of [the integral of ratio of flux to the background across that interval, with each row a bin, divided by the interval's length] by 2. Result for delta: 0.45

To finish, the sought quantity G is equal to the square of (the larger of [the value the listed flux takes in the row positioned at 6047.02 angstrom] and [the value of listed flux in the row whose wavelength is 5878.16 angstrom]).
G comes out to 133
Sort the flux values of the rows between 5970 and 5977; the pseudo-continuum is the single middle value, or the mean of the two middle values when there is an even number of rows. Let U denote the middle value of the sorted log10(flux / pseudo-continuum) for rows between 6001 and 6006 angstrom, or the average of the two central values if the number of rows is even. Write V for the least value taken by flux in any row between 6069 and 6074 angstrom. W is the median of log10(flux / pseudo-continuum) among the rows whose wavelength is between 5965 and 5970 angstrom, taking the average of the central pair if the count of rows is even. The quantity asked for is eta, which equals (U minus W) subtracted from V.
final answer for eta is 7.98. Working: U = -0.049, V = 8.034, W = -0.106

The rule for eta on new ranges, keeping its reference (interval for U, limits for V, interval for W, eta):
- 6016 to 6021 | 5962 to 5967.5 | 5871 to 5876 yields 4.93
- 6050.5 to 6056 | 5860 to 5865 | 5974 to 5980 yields 7.84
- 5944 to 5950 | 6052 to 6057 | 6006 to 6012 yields 7.85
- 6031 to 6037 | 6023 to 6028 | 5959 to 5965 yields 7.65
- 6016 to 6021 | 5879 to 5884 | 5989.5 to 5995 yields 7.71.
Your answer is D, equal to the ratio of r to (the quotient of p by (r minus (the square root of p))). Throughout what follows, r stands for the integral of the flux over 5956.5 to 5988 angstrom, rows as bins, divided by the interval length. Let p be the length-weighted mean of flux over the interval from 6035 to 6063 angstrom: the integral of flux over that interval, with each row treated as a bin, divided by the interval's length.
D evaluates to 5.7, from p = 8.8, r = 8.7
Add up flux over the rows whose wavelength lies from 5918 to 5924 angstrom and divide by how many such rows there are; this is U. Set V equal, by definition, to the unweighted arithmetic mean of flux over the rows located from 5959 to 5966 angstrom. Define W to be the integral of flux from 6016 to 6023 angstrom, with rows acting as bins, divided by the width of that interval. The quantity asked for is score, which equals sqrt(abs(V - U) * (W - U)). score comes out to 0.6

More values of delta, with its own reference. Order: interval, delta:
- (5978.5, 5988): 0.38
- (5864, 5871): 0.52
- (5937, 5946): 0.49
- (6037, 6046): 0.45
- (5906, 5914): 0.45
